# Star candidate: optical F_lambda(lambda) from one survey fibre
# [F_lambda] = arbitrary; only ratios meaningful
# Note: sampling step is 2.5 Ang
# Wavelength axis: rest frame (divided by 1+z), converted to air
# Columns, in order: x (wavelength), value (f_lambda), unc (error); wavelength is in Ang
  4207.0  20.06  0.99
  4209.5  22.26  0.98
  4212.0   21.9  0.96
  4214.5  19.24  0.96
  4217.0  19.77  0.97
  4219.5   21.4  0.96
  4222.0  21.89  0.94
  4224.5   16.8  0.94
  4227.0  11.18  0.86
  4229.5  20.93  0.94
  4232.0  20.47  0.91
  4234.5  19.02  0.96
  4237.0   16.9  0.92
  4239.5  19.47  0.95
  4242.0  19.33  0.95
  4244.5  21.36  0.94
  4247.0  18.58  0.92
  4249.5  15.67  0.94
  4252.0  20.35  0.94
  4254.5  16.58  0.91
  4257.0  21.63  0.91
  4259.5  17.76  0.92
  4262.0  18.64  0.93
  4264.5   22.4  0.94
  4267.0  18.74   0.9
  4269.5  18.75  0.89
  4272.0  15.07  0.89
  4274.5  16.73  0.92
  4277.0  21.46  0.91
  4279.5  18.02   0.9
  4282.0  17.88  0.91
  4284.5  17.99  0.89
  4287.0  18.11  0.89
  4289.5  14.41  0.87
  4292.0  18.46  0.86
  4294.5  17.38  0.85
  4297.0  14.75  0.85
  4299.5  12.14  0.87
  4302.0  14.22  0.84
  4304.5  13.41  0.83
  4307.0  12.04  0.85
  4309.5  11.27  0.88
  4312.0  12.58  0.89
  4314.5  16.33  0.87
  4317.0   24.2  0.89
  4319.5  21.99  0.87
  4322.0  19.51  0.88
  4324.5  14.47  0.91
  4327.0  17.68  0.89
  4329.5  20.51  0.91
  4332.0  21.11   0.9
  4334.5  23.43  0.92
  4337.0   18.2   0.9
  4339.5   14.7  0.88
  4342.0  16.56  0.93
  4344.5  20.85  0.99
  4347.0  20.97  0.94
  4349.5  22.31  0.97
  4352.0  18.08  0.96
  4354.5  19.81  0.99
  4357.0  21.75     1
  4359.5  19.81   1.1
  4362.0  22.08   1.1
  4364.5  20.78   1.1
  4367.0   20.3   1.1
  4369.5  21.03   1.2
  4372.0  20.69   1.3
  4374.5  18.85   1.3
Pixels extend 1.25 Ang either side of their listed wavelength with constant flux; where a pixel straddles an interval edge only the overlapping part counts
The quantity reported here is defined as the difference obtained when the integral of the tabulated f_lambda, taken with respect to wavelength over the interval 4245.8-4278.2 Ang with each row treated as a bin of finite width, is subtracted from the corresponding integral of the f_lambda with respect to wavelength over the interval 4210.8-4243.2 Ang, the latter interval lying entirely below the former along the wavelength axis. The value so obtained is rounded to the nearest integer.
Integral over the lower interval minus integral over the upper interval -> 15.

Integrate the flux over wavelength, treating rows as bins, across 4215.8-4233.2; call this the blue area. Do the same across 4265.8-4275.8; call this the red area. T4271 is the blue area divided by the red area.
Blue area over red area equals 1.9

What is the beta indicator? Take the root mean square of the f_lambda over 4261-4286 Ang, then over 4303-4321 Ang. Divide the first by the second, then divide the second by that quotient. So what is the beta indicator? 14.9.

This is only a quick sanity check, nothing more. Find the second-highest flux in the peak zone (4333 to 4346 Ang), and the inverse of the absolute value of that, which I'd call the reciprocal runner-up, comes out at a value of 0.048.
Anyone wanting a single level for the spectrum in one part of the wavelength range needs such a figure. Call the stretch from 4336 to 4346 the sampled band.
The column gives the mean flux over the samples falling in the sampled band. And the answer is 17.6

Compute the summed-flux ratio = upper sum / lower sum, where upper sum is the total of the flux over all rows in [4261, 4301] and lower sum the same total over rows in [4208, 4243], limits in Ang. 1.0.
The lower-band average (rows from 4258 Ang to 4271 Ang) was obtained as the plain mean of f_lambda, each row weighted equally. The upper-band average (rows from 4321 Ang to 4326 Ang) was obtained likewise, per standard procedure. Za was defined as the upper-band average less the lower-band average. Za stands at -2.3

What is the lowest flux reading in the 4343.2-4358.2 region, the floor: 18.08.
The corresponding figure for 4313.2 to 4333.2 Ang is 14.47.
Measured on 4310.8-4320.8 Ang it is 12.58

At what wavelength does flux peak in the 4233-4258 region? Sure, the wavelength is 4257.0 Ang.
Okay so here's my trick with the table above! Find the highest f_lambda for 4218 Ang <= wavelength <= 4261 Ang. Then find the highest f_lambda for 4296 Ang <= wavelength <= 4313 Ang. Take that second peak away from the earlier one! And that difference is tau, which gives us 7.1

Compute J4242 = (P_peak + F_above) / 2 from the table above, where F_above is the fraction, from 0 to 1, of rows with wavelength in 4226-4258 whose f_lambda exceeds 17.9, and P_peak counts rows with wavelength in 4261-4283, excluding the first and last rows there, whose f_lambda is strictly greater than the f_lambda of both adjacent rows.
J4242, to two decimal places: 1.85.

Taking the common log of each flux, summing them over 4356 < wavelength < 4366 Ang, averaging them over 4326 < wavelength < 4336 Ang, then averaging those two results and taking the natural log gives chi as 1.195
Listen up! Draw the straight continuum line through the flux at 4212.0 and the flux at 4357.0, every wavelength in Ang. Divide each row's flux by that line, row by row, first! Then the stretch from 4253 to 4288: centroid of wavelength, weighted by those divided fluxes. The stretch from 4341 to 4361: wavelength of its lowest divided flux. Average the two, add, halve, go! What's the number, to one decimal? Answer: 4306.3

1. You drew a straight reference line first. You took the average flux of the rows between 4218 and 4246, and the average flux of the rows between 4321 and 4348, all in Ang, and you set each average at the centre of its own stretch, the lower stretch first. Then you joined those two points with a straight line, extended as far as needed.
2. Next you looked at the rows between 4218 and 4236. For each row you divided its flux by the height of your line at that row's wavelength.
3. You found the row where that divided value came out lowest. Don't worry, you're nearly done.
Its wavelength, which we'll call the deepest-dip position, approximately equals 4227.0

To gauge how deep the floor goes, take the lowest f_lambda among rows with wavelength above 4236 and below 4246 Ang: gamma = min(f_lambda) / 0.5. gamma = 33.8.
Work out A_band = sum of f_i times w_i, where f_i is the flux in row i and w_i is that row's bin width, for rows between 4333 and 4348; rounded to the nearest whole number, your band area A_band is 287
